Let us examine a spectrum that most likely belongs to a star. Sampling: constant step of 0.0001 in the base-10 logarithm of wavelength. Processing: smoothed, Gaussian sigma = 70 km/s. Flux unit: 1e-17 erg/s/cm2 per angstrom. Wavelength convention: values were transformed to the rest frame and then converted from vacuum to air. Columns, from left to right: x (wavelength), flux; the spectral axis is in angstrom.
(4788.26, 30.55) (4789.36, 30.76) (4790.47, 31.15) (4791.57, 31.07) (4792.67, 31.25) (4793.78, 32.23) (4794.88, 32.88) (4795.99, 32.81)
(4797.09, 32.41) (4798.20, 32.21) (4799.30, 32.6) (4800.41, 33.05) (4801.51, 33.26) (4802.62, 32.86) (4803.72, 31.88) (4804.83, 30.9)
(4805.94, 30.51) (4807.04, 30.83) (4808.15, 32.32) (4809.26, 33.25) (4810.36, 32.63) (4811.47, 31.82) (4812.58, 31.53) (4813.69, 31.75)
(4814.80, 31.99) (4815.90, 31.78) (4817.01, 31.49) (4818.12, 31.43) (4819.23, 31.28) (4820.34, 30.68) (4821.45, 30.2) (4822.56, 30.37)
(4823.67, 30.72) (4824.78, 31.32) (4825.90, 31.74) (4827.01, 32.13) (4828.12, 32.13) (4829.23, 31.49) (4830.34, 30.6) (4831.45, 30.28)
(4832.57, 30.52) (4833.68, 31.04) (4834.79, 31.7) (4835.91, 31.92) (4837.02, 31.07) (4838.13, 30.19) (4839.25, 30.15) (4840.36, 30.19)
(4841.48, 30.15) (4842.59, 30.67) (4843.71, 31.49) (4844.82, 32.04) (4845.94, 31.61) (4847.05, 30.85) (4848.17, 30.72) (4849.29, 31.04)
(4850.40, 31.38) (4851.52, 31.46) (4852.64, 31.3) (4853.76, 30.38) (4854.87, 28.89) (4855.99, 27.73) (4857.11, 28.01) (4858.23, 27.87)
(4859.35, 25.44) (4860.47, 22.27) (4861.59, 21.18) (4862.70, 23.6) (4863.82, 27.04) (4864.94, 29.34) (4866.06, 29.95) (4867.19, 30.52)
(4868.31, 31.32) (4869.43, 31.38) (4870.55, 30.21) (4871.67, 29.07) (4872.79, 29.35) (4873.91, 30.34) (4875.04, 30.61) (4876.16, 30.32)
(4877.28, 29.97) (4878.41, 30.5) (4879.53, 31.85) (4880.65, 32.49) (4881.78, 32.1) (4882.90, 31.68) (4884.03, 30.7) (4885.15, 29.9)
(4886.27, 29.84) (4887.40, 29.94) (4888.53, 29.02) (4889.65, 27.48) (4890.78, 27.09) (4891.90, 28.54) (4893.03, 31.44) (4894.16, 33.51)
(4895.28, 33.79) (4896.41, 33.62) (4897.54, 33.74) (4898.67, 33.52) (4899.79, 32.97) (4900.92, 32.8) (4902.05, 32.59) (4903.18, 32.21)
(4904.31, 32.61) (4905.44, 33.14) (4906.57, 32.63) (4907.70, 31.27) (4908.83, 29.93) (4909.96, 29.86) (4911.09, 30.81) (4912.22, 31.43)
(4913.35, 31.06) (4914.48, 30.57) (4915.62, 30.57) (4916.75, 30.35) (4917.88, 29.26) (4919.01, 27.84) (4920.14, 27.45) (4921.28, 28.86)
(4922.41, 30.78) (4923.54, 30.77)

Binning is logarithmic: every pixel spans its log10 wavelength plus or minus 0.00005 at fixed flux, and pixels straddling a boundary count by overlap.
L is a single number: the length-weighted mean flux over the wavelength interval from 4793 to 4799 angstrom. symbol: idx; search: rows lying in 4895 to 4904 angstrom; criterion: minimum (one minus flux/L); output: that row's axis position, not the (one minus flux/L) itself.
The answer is 4895.28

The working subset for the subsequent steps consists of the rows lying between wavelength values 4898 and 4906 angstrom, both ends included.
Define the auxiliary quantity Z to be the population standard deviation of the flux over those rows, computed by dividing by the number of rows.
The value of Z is 0.39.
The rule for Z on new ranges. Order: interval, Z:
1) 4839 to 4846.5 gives 0.74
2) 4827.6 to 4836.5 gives 0.65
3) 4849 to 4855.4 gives 0.90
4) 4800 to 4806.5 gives 1.07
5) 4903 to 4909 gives 1.07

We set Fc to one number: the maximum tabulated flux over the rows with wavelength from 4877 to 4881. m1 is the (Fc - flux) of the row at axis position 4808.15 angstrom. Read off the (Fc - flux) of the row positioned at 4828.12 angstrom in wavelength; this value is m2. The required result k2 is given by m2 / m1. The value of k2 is 2.1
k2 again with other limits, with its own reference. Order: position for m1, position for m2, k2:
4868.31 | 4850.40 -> 0.9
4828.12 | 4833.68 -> 4.0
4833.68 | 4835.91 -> 0.4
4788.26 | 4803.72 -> 0.3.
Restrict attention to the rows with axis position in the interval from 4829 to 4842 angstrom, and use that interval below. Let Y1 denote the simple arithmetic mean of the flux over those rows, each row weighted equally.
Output 30.8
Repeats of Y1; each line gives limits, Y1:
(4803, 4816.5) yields 31.8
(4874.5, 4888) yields 30.8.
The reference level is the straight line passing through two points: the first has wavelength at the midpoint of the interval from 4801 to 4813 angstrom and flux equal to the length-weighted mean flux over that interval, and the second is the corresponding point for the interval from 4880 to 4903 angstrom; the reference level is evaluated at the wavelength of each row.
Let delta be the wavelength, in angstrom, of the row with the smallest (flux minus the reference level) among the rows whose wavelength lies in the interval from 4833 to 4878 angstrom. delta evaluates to 4861.59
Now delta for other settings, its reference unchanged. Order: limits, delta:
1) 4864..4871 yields 4864.94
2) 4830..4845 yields 4839.25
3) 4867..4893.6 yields 4890.78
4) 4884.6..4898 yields 4890.78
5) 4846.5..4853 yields 4848.17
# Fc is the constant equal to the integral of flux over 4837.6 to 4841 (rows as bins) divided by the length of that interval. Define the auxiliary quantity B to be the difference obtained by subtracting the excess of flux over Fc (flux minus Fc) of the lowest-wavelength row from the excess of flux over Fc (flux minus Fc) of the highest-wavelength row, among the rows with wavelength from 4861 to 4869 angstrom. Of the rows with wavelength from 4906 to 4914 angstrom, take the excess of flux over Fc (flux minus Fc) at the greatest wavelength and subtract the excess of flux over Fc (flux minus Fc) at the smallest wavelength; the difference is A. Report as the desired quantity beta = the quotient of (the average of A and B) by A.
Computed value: -2.7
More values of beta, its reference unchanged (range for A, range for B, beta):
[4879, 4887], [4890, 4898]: -1.2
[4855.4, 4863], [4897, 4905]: 0.6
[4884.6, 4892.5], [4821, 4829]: -0.2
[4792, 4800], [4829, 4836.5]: 0.7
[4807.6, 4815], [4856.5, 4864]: 2.0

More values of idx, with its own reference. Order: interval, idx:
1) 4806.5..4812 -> 4809.26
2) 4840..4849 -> 4844.82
